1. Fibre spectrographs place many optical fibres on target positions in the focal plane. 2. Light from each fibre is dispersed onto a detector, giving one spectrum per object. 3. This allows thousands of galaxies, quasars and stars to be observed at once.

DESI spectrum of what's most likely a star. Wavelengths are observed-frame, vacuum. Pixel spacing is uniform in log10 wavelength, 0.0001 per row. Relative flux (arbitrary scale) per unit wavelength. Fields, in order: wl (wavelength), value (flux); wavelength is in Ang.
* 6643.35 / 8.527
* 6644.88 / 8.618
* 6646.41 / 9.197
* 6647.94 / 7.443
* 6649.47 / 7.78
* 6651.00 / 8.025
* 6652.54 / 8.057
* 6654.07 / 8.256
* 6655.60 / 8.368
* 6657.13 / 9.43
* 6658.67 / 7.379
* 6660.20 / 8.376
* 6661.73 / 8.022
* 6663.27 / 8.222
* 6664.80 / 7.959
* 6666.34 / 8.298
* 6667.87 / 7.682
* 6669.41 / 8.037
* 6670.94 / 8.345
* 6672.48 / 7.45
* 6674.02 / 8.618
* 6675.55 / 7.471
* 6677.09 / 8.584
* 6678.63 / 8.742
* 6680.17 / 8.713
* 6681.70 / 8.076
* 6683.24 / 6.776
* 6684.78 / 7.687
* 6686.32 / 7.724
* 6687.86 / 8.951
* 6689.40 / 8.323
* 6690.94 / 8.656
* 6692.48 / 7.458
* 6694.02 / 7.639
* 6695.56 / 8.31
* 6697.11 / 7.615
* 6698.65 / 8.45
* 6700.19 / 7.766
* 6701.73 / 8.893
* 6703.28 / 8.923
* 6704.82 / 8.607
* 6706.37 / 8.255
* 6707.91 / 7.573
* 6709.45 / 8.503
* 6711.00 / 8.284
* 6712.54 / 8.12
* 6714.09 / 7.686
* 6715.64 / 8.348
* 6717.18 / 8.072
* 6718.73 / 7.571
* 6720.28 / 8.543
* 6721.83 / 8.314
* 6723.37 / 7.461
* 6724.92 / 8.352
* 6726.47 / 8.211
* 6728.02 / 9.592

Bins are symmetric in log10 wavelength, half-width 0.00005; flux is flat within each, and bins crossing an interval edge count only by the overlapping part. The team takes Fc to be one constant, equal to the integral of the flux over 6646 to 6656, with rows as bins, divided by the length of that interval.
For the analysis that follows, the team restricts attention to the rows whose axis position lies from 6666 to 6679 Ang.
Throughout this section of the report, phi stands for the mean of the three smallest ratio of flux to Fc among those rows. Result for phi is 0.928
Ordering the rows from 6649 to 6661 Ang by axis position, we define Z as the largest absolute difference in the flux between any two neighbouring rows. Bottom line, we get 2.1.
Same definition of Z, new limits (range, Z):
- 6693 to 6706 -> 1.1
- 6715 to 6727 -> 1.0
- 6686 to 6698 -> 1.2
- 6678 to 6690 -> 1.3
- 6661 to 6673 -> 0.9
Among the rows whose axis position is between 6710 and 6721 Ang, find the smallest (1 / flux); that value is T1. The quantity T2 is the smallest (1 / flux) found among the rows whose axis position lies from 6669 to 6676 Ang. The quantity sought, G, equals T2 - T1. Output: -0.001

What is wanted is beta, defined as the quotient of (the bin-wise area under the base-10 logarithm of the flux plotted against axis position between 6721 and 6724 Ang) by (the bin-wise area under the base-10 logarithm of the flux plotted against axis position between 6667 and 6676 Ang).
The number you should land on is 0.3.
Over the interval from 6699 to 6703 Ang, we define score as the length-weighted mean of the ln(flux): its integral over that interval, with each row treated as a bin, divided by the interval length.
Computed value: 2.127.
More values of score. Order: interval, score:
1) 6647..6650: 2.040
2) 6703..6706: 2.158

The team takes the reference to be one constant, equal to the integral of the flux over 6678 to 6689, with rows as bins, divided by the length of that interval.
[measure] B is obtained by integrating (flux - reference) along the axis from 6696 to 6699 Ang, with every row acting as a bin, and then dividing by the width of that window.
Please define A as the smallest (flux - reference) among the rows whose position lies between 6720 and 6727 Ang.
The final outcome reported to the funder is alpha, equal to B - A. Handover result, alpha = 0.54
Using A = -0.64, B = -0.09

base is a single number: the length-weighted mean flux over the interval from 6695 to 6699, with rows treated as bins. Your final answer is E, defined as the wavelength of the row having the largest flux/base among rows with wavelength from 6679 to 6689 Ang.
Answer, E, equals 6687.86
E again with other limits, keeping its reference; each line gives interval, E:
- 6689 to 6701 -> 6690.94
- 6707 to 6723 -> 6720.28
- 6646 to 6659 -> 6657.13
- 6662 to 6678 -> 6674.02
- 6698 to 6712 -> 6703.28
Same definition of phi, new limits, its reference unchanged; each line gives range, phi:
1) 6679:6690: 0.911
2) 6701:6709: 1.004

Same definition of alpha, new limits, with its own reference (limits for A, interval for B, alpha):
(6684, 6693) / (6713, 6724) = 0.55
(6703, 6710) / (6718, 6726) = 0.48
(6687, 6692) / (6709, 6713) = -0.02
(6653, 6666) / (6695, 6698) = 0.58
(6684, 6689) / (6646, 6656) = 0.43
